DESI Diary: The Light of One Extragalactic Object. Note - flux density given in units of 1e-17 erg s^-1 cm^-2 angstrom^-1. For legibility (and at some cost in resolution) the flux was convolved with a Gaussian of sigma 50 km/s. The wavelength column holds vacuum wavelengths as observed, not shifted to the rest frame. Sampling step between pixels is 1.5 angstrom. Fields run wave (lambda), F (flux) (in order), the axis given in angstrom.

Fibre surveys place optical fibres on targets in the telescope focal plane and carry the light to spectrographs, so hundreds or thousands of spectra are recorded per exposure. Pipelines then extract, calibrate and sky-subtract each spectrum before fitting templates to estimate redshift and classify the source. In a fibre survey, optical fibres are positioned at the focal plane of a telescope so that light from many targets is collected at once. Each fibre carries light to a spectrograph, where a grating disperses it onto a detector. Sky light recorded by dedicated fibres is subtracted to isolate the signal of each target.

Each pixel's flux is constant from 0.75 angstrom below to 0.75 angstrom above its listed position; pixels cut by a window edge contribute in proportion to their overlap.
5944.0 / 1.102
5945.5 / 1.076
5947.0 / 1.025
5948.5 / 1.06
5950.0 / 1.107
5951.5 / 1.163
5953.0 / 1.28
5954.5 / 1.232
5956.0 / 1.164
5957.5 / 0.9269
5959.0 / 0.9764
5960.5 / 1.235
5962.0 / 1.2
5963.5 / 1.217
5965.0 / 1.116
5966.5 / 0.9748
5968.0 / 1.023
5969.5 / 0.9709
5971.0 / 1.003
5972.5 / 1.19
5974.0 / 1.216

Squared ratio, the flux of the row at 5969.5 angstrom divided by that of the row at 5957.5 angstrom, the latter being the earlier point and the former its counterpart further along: 1.10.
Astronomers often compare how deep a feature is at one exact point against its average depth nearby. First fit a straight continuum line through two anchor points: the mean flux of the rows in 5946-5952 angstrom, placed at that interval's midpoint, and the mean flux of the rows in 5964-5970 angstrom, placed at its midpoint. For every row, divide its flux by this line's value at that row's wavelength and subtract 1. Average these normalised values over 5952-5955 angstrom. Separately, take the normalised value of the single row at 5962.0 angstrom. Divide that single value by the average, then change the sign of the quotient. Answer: -0.9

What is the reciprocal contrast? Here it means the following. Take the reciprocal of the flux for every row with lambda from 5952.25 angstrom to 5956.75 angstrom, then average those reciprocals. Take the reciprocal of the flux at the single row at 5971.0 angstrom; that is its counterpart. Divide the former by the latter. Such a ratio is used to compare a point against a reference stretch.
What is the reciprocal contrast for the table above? 0.82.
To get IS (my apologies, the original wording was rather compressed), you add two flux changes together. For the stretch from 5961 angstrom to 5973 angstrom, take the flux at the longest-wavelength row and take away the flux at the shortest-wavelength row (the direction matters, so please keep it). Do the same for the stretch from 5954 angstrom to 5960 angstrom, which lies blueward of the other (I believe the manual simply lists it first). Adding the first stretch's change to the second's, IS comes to -0.27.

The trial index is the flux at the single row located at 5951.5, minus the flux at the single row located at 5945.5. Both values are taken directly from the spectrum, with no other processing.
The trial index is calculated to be 0.087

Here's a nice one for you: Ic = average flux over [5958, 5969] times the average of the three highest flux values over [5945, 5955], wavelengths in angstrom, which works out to 1.35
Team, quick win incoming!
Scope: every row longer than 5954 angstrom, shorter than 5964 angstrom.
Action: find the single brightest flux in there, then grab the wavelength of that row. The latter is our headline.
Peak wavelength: 5960.5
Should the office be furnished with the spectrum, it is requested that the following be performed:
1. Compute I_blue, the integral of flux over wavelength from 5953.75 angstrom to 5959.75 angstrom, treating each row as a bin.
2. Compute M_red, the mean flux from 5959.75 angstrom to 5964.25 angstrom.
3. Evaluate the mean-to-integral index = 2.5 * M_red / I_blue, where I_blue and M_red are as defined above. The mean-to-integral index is 0.47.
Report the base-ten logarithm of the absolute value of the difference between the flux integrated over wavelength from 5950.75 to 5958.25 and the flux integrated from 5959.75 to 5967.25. -1.5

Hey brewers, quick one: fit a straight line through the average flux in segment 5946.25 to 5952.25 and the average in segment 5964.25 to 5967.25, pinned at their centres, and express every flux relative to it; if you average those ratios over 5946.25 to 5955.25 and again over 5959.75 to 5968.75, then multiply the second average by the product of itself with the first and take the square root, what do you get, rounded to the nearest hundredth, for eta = 1.10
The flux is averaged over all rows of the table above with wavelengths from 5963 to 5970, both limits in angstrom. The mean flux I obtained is 1.06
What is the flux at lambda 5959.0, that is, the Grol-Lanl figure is 0.9764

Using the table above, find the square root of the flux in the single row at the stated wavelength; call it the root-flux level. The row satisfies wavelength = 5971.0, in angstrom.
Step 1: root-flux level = 1.00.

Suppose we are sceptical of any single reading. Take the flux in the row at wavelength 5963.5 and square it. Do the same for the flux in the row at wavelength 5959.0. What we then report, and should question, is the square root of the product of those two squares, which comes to 1.2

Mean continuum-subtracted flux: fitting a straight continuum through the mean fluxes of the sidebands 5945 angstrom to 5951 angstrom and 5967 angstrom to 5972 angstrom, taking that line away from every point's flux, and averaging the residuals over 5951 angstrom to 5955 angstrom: 0.17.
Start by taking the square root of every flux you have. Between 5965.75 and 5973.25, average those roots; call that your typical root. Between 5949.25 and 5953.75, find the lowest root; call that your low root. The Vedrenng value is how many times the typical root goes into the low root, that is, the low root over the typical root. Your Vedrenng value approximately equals 1.04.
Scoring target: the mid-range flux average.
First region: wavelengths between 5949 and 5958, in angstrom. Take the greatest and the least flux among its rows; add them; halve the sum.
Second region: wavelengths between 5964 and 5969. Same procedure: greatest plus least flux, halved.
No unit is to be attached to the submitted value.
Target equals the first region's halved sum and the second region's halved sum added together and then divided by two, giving 1.07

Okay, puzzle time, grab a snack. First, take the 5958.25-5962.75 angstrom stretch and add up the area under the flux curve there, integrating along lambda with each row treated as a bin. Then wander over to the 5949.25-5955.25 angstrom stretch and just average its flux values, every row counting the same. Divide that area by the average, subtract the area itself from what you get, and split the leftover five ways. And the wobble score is -0.17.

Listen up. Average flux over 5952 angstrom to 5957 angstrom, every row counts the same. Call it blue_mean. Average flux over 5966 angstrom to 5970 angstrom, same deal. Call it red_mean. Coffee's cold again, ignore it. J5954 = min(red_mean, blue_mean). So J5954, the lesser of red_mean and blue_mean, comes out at 0.99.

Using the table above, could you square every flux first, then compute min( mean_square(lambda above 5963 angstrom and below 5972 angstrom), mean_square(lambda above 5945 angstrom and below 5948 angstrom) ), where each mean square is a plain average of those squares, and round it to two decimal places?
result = 1.10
